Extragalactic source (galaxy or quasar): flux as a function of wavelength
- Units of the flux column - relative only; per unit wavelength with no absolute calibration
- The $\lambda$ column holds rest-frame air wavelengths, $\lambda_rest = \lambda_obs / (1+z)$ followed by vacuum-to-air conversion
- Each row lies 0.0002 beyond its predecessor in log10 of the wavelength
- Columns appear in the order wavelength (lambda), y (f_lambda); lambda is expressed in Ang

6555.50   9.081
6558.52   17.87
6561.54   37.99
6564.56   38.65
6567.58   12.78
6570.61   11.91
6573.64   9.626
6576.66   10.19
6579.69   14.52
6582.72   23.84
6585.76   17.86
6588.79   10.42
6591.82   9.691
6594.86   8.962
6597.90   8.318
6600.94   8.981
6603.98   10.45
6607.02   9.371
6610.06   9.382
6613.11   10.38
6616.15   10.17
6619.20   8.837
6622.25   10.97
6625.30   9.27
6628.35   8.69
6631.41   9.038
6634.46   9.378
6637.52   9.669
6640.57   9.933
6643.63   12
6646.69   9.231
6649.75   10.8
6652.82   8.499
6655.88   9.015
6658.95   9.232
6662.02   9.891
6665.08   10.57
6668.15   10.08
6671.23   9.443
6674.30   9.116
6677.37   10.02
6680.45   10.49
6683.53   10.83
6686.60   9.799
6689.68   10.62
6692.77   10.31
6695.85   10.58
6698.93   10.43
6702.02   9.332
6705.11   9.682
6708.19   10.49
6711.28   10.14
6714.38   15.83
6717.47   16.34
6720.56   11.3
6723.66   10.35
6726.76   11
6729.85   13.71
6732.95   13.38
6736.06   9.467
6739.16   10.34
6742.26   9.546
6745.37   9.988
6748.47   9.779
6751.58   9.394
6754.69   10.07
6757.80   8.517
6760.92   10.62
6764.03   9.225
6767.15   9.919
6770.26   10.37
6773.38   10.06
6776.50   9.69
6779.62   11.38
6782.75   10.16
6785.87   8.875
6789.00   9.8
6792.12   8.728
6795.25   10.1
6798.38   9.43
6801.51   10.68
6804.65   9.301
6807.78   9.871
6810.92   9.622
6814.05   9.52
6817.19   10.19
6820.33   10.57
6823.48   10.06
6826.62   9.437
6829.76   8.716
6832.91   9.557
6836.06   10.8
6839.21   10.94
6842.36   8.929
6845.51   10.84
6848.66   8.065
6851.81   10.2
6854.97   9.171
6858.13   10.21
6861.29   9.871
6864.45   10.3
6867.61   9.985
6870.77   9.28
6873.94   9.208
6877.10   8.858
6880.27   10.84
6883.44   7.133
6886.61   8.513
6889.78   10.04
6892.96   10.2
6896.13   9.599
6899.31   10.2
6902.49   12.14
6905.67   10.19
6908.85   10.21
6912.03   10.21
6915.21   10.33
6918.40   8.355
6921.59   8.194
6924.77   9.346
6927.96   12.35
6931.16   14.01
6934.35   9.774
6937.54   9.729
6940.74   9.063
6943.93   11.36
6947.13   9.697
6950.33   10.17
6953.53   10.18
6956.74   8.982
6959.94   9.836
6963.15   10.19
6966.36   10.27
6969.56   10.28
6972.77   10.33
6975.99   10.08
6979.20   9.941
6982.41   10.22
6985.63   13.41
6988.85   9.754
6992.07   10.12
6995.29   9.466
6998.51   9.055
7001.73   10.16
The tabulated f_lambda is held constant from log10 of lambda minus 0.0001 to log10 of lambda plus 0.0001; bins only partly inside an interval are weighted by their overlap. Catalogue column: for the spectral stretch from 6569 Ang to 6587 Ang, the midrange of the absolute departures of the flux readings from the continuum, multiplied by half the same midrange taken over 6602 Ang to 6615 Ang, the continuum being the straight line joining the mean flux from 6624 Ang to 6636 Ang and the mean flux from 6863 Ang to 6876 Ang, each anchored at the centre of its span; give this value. 3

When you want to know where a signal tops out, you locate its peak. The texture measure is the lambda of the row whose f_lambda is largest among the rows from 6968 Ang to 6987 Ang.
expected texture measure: 6985.63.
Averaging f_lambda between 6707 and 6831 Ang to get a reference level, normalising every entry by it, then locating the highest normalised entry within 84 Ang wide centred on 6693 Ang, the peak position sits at 6717.47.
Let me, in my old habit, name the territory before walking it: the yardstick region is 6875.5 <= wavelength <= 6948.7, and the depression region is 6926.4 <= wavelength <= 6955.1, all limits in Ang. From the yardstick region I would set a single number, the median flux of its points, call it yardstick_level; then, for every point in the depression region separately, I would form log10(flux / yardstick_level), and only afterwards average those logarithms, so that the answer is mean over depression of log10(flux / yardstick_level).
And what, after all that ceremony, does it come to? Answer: 0.024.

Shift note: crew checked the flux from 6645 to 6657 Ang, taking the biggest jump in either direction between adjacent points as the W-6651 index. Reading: 2.3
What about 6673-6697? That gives 1.0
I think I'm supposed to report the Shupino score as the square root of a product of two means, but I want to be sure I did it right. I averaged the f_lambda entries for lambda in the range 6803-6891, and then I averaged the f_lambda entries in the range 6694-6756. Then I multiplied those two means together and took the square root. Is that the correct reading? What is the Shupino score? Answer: 10.3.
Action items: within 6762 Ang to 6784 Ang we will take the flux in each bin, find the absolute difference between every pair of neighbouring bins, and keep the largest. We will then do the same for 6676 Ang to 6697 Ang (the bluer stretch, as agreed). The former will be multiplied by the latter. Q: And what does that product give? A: 1.7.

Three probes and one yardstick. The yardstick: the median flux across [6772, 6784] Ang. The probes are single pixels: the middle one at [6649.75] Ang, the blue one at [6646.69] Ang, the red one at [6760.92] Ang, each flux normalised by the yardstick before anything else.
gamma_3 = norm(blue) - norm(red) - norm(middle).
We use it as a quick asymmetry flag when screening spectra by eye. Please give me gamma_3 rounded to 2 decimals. -1.21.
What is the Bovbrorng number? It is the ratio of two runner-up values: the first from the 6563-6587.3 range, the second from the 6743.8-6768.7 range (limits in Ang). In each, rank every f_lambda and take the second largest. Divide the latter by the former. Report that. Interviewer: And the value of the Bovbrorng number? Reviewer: 0.4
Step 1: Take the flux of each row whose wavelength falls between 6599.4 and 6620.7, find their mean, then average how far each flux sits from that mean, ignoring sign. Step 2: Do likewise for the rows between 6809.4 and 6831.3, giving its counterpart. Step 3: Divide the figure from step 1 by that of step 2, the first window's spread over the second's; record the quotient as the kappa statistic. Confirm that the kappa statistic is 1.3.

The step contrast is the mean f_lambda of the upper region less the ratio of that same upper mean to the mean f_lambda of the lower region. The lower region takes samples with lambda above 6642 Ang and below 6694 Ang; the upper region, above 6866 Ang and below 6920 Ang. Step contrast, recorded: 8.75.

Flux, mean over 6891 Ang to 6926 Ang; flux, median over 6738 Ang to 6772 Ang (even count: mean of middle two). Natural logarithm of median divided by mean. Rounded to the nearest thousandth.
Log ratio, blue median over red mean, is 0.001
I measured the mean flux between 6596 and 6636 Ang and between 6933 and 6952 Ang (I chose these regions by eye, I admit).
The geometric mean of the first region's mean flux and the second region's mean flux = 9.7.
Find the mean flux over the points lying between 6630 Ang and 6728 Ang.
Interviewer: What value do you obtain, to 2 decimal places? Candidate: 10.42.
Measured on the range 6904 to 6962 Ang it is 10.11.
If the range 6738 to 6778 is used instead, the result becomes 9.81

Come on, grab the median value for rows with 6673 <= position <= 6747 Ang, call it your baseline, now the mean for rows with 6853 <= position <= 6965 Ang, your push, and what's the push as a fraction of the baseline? 0.956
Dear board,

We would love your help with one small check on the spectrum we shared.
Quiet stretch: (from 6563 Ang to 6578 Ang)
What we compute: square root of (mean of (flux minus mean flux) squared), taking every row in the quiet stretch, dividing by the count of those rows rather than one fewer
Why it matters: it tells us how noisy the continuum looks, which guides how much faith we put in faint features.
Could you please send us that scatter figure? 11.1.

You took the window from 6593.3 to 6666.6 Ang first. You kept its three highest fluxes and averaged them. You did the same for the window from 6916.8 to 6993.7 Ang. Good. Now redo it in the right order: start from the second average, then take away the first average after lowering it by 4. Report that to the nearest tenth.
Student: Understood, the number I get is 6.0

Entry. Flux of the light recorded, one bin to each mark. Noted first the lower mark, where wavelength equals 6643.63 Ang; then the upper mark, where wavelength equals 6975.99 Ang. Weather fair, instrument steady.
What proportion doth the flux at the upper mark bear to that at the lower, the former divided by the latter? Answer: 0.8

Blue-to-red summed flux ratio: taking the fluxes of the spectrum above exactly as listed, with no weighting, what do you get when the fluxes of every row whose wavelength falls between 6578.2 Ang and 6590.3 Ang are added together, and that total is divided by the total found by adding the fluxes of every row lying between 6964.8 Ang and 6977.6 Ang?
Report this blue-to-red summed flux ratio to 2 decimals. 1.63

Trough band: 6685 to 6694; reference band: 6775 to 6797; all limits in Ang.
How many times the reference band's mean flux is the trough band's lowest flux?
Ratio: 1.00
